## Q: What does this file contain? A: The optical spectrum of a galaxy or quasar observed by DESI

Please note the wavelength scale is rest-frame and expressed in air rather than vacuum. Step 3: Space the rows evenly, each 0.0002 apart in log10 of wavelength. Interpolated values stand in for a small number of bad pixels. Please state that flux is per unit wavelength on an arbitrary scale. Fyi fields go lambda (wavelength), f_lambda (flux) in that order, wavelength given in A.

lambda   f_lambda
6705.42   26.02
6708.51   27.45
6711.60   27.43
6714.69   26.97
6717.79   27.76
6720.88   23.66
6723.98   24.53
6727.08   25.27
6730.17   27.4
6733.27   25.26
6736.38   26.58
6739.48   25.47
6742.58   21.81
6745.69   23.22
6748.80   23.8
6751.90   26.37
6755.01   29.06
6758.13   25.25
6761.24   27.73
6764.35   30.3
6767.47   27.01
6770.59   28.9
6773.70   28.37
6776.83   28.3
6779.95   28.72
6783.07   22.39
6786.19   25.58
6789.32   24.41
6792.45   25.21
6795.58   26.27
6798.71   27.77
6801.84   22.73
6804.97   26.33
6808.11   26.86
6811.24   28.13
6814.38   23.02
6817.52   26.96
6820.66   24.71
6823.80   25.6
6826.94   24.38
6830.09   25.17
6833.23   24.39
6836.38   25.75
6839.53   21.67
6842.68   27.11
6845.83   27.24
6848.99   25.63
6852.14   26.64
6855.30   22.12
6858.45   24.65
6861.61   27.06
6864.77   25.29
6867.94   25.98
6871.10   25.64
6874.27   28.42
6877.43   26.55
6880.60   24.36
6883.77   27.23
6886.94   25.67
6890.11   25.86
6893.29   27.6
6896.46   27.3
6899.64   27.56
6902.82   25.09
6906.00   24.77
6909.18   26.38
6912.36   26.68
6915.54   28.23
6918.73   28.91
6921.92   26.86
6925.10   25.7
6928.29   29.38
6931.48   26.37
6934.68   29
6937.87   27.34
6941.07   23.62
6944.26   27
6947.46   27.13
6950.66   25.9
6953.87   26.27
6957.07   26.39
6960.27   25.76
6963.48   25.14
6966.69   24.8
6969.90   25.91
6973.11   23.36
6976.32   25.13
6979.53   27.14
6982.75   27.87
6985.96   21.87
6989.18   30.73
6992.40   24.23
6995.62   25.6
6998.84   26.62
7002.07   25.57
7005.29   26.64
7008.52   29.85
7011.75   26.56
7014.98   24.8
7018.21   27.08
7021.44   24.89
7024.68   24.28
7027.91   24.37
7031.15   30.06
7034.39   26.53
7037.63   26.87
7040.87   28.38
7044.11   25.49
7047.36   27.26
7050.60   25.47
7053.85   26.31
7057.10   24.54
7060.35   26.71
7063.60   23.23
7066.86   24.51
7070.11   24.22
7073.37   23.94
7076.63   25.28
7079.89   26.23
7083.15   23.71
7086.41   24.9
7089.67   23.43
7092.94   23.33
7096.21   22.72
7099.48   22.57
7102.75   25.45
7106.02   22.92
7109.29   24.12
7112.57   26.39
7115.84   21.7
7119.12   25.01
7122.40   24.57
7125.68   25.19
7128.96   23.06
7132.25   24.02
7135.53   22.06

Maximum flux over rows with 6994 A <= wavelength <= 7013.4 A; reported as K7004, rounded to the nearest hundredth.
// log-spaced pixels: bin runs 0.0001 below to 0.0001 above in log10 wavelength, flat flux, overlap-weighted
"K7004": 29.85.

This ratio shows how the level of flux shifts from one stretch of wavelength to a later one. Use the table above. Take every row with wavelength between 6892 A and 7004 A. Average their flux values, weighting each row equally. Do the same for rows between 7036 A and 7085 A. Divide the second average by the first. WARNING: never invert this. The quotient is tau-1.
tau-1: 0.966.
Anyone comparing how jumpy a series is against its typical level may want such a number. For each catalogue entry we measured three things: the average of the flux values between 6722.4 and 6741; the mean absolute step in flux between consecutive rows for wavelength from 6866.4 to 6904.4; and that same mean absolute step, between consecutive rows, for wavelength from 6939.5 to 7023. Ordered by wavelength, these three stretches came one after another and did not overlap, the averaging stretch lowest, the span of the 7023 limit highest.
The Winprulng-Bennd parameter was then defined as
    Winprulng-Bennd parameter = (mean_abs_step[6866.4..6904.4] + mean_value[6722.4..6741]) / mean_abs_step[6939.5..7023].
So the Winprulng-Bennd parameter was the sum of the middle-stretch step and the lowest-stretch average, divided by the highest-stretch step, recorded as 12.7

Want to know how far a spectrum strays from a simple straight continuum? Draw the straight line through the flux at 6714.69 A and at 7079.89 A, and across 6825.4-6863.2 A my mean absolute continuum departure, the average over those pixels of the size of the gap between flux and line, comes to 1.8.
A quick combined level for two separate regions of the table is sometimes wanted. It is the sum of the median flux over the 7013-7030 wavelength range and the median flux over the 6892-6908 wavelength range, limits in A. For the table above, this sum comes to 52.1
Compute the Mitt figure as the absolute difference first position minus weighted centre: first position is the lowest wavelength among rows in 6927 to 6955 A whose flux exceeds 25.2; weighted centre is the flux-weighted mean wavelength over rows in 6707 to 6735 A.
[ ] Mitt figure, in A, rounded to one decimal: 207.6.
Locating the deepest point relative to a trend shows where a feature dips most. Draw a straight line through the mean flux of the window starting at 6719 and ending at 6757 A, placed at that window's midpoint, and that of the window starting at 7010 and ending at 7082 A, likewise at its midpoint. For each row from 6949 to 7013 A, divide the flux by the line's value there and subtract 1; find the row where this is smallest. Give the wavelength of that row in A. 6985.96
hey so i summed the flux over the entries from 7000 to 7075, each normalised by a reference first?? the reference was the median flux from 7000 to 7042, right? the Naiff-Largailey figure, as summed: 22.5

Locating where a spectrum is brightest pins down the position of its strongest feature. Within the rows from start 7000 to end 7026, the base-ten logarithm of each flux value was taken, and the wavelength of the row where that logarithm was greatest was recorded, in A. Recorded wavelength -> 7008.52 A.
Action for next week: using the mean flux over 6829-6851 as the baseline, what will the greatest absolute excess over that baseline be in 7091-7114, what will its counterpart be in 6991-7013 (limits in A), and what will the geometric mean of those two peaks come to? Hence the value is 3.5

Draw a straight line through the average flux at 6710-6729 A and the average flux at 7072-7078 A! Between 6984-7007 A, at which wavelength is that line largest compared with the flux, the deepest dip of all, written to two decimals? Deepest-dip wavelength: 6985.96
